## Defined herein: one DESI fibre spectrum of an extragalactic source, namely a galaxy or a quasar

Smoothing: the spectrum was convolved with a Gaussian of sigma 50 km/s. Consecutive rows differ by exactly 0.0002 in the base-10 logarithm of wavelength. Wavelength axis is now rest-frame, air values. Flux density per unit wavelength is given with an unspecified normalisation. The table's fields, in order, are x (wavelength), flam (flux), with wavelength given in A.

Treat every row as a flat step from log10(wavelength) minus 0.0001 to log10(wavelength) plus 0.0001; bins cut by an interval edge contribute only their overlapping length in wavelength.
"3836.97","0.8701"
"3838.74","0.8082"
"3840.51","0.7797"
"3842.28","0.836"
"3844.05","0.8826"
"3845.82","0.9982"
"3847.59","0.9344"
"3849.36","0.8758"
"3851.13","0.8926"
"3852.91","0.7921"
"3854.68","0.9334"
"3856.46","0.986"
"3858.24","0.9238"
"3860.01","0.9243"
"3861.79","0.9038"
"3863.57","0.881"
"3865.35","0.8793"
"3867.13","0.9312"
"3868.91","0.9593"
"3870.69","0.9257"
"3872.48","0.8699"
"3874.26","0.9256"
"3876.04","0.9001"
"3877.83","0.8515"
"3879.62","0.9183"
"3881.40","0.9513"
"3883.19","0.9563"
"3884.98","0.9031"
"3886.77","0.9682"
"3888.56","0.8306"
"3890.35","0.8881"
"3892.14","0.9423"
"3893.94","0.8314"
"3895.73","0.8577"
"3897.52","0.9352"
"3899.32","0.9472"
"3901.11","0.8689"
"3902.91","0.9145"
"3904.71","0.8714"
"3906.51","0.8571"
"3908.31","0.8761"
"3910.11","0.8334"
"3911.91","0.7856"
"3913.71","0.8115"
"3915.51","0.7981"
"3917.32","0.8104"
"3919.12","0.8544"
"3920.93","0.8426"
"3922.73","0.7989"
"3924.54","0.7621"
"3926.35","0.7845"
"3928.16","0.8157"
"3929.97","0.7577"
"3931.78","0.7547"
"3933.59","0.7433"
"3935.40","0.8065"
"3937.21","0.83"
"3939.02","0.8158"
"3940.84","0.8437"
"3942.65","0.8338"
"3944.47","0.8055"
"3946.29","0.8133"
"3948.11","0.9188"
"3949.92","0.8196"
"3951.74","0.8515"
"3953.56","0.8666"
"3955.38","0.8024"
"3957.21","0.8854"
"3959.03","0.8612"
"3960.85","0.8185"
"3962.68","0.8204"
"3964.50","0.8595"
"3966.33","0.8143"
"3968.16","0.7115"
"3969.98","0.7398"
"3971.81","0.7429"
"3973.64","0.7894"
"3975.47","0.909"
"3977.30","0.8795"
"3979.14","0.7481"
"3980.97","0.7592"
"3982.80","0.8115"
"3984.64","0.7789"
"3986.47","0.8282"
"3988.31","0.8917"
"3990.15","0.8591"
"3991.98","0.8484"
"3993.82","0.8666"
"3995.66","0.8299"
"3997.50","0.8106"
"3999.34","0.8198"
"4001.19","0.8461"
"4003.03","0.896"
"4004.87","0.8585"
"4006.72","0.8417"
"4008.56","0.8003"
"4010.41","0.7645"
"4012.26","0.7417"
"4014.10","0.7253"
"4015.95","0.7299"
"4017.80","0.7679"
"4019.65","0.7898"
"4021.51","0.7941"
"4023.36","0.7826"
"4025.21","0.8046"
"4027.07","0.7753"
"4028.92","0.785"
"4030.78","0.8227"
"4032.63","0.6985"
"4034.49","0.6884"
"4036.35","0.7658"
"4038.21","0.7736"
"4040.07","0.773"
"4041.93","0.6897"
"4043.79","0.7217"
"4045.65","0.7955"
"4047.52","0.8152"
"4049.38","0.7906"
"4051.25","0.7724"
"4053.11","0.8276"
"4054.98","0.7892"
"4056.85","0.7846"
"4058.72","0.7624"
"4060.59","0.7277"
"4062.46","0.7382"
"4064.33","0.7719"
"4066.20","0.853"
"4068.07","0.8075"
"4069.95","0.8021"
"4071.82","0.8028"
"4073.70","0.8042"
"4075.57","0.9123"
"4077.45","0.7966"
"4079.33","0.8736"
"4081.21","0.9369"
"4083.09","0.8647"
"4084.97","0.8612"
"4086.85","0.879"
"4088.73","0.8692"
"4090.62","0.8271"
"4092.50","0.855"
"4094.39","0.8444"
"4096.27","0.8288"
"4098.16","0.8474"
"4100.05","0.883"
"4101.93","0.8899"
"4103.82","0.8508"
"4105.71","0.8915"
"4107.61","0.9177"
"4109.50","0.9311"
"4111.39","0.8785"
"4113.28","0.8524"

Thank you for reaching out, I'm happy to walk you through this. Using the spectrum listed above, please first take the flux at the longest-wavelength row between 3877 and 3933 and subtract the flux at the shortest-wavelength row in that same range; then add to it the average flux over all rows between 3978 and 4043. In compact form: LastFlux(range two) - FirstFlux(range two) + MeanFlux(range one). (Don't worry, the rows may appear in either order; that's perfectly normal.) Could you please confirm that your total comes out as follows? 0.697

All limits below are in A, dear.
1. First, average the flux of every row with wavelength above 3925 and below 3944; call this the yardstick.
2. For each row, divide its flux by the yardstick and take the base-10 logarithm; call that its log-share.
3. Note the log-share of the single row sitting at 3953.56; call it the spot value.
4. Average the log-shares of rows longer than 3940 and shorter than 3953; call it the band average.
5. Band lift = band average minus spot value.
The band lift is -0.013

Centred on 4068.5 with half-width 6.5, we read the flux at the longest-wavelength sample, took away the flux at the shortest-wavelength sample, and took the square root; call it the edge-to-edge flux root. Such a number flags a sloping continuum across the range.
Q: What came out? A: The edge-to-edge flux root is 0.26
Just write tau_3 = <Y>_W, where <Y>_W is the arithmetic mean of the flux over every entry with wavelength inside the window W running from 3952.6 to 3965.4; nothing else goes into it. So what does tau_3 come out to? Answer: 0.84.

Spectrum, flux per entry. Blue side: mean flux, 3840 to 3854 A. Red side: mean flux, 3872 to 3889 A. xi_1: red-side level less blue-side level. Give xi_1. 0.03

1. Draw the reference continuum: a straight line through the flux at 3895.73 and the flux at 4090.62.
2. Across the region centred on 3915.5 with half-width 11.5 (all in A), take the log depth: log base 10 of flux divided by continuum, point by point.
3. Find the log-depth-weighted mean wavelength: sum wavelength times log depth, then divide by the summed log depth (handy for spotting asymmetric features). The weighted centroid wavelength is 3920.1 A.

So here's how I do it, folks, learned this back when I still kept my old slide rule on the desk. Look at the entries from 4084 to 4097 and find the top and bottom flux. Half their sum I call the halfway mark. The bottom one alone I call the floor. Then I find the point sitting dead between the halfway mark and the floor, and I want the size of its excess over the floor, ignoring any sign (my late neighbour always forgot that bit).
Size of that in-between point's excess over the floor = 0.013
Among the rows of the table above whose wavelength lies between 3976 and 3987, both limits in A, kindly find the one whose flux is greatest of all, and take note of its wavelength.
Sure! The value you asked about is 3977.30 A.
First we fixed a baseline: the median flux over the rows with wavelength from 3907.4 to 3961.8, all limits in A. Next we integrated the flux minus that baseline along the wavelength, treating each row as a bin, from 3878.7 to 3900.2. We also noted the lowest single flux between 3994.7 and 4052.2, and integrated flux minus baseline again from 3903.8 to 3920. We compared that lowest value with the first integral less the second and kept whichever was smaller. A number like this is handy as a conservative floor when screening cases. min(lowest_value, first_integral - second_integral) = 0.688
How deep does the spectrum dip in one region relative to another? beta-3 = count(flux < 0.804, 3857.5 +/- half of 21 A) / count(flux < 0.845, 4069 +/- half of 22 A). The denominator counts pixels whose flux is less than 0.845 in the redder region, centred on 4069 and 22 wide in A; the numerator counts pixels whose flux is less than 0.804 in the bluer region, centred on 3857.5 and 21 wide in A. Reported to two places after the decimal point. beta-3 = 0.11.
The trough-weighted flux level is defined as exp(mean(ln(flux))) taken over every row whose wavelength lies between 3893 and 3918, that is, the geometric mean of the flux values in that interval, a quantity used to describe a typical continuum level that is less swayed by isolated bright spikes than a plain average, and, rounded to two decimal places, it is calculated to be 0.86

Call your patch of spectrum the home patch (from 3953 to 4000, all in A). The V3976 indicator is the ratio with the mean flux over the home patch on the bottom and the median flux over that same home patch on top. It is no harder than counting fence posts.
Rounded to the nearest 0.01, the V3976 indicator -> 1.00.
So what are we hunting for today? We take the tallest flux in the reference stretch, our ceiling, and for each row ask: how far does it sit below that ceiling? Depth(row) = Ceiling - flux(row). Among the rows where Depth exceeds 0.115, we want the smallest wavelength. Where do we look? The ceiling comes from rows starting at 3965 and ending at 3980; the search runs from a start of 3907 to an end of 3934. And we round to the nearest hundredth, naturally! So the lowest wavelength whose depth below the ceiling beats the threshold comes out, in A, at 3911.91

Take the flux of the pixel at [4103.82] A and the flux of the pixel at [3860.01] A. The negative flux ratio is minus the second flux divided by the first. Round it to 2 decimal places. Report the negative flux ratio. -1.09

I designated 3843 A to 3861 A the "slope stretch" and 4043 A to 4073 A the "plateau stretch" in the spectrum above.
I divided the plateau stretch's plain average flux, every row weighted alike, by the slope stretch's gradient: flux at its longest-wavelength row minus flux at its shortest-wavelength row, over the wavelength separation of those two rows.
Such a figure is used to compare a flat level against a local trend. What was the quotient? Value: 301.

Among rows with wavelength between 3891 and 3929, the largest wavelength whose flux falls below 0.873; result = 3928.16 A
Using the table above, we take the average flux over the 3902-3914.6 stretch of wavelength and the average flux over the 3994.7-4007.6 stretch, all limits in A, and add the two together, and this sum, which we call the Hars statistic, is 1.69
